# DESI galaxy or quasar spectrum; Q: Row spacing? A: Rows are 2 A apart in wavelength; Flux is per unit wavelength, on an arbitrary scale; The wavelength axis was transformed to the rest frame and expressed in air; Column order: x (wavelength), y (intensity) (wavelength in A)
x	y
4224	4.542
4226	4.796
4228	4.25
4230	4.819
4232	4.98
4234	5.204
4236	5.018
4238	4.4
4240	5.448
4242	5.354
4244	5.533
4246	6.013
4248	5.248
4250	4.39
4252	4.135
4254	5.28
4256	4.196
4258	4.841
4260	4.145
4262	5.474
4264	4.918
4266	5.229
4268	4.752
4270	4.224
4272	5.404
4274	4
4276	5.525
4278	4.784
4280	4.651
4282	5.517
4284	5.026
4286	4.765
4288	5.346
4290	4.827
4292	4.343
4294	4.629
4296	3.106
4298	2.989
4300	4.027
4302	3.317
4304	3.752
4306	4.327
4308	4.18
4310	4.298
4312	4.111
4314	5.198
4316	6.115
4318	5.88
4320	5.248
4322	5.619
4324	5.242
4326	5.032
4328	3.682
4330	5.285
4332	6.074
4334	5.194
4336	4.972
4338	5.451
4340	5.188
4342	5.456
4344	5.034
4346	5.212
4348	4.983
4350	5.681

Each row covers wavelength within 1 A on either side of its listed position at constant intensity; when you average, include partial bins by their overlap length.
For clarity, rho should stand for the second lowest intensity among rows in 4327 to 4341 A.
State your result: 4.972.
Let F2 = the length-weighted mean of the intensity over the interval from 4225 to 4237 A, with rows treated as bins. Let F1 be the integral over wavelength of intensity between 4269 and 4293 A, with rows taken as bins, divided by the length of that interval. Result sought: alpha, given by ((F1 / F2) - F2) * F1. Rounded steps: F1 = 4.87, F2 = 4.84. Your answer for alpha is -18.7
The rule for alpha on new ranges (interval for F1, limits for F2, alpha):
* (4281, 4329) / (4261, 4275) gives -18.0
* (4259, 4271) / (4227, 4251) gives -19.7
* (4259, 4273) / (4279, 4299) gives -16.8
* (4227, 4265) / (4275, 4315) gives -16.4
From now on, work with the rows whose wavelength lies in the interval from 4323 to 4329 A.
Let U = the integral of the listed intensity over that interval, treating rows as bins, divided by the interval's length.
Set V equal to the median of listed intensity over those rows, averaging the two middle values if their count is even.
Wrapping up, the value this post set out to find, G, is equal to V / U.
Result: 1.08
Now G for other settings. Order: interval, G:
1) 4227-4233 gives 1.03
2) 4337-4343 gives 1.02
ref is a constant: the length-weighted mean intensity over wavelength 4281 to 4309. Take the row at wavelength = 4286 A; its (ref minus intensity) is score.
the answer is -0.5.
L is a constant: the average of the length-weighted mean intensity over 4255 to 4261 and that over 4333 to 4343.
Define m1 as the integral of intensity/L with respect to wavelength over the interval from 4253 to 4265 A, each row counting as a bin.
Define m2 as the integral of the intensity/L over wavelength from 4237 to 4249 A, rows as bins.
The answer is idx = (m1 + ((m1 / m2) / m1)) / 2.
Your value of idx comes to 6.0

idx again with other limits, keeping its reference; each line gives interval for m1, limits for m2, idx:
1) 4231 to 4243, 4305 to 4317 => 6.3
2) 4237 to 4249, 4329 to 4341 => 6.7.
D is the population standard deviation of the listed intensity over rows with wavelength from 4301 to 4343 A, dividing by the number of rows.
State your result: 0.78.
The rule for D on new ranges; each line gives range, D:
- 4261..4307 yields 0.74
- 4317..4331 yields 0.65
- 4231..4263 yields 0.55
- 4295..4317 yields 0.87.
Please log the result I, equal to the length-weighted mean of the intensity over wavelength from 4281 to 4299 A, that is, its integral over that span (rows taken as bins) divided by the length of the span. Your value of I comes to 4.51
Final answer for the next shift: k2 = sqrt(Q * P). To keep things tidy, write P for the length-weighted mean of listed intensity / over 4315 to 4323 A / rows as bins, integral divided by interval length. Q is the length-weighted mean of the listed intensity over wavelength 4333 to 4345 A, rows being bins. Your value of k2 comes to 5.5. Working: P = 5.7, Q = 5.2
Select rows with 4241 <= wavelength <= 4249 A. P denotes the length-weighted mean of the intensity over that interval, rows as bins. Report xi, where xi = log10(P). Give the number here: 0.743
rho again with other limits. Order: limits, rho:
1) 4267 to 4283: 4.224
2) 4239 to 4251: 5.248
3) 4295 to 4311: 3.106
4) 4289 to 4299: 3.106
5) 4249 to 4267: 4.145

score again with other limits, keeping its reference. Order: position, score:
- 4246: -1.7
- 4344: -0.7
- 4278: -0.5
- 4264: -0.6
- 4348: -0.7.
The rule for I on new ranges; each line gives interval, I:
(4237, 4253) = 5.07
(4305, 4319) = 4.87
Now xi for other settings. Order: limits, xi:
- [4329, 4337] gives 0.731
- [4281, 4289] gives 0.713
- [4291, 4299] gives 0.576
